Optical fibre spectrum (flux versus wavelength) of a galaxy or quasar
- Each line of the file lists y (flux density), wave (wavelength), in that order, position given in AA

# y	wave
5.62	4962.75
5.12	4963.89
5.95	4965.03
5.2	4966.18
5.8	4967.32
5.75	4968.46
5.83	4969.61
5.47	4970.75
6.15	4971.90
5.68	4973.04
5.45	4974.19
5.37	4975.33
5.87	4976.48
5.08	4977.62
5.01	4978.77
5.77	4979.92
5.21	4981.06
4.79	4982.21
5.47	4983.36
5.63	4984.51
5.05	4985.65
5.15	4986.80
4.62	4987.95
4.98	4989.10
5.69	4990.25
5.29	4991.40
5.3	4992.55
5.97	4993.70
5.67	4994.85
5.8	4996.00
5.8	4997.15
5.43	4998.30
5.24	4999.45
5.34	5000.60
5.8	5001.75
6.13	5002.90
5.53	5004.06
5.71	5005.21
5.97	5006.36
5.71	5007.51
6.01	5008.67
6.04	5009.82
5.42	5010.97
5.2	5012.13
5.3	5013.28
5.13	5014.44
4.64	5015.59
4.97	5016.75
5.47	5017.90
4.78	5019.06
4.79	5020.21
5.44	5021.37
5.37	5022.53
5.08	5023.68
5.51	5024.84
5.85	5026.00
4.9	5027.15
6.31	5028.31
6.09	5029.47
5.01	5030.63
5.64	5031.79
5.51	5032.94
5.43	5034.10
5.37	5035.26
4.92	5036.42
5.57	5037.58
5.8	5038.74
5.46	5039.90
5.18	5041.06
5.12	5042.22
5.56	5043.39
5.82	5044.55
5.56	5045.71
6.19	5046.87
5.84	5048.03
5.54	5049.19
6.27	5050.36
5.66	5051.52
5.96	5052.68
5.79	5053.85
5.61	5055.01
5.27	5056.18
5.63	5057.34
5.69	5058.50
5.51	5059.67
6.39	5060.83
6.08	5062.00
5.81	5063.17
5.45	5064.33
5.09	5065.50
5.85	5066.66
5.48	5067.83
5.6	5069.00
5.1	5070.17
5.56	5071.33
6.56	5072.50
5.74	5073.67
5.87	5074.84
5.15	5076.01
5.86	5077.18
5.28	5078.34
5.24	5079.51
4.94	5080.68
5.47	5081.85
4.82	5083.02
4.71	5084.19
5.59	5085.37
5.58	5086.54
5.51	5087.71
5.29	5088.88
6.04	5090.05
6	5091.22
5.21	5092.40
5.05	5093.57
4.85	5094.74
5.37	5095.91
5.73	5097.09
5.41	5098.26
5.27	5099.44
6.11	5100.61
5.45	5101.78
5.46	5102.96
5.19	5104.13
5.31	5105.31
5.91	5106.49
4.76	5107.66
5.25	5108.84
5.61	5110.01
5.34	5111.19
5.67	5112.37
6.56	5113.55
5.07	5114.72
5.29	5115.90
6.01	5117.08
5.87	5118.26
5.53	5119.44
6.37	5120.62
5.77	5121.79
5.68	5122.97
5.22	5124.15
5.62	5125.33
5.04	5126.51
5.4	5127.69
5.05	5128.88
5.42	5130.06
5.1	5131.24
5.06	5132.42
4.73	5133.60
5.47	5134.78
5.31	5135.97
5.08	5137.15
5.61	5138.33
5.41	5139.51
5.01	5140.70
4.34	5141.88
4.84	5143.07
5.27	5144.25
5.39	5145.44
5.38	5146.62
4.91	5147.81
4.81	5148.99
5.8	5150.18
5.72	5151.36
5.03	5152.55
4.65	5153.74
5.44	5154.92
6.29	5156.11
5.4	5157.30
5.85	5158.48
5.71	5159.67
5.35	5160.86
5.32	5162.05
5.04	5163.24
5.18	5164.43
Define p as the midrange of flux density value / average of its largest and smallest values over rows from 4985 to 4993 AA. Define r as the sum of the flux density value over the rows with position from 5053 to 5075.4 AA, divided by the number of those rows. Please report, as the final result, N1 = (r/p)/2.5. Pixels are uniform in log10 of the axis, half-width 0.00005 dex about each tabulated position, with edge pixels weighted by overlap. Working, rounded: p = 5.2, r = 5.69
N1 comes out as 0.441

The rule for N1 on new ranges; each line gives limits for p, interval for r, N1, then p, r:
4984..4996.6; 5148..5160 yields 0.413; 5.3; 5.47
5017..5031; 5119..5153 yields 0.382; 5.5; 5.29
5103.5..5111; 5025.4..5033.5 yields 0.421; 5.3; 5.62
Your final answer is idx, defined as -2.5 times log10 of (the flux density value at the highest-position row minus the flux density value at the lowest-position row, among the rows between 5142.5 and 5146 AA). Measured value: 0.6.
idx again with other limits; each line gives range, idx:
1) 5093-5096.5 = 1.2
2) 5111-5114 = -0.2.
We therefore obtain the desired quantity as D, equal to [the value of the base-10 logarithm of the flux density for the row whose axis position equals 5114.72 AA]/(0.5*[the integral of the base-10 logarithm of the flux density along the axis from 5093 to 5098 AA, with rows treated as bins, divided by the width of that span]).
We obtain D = 1.96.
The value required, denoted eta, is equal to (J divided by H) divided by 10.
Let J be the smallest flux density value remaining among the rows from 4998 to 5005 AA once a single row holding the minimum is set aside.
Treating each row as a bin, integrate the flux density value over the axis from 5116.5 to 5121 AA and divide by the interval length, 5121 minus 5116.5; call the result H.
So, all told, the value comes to 0.090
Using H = 5.9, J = 5.34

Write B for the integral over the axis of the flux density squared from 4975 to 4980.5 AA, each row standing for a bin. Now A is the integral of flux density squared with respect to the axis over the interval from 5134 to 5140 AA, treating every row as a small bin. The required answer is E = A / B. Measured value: 1.06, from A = 172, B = 162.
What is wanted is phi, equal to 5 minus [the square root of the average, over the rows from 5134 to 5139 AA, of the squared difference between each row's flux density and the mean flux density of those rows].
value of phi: 4.80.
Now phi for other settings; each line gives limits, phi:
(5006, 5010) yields 4.87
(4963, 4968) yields 4.64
